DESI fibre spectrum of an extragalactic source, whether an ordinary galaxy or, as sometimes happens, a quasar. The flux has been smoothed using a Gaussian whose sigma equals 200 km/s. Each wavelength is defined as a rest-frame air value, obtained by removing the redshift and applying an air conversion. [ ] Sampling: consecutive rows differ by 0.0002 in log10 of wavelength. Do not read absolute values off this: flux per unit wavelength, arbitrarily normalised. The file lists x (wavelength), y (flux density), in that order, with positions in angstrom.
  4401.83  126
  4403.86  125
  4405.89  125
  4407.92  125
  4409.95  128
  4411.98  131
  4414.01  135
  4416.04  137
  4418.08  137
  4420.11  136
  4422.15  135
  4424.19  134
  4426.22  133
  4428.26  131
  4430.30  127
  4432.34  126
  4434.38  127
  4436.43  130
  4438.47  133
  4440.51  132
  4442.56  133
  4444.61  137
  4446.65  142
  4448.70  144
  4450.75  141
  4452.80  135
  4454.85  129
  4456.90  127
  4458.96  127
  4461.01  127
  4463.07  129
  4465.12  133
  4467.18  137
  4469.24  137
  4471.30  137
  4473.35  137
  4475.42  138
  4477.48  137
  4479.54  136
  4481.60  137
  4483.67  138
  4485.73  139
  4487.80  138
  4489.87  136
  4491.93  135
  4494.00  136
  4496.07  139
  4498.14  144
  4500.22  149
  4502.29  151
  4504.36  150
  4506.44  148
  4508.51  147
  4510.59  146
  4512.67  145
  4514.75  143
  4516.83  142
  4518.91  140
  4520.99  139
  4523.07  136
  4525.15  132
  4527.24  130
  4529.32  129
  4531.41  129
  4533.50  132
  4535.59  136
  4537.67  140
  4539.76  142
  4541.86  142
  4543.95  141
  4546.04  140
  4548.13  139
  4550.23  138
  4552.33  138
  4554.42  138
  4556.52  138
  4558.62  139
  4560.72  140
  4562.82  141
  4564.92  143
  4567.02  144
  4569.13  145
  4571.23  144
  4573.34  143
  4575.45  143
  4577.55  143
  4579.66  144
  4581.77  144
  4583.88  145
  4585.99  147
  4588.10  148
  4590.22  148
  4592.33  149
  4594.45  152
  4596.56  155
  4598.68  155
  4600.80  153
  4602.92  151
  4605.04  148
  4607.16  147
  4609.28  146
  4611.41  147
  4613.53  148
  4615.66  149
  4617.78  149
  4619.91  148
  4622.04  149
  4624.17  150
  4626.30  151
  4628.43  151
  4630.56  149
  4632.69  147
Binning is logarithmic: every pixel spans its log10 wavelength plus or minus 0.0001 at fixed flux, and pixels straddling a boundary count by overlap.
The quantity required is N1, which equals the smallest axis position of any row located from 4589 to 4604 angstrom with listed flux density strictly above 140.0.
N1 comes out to 4590.22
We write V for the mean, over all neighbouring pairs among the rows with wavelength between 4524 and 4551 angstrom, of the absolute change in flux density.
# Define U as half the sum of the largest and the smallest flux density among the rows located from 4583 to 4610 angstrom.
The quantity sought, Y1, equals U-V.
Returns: 148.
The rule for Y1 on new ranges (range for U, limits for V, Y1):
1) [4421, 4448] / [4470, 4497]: 133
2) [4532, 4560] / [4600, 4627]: 136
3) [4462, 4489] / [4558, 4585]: 133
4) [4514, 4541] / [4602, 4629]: 135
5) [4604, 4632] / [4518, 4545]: 146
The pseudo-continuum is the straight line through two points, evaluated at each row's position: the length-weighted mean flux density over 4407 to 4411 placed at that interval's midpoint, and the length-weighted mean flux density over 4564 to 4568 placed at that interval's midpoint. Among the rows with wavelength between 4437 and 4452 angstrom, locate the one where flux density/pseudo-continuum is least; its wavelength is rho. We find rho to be 4440.51 angstrom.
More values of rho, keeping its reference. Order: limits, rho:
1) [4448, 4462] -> 4461.01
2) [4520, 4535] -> 4531.41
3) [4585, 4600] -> 4585.99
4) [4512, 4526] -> 4525.15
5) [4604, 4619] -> 4609.28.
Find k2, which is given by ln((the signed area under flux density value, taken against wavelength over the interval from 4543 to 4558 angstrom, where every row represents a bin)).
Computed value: 7.64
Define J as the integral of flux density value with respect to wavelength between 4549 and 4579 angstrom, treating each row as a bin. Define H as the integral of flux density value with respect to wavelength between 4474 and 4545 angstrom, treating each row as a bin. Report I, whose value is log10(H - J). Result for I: 3.75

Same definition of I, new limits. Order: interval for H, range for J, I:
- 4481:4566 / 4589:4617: 3.89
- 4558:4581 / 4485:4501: 3.02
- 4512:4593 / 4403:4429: 3.90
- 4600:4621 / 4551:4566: 3.01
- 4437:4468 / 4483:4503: 3.13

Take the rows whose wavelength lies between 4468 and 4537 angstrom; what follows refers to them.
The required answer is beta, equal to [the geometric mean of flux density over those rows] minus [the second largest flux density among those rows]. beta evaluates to -11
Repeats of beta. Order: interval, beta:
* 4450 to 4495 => -4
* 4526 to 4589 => -7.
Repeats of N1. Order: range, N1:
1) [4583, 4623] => 4583.88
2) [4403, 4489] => 4446.65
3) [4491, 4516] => 4498.14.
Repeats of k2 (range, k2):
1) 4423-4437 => 7.50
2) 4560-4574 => 7.60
